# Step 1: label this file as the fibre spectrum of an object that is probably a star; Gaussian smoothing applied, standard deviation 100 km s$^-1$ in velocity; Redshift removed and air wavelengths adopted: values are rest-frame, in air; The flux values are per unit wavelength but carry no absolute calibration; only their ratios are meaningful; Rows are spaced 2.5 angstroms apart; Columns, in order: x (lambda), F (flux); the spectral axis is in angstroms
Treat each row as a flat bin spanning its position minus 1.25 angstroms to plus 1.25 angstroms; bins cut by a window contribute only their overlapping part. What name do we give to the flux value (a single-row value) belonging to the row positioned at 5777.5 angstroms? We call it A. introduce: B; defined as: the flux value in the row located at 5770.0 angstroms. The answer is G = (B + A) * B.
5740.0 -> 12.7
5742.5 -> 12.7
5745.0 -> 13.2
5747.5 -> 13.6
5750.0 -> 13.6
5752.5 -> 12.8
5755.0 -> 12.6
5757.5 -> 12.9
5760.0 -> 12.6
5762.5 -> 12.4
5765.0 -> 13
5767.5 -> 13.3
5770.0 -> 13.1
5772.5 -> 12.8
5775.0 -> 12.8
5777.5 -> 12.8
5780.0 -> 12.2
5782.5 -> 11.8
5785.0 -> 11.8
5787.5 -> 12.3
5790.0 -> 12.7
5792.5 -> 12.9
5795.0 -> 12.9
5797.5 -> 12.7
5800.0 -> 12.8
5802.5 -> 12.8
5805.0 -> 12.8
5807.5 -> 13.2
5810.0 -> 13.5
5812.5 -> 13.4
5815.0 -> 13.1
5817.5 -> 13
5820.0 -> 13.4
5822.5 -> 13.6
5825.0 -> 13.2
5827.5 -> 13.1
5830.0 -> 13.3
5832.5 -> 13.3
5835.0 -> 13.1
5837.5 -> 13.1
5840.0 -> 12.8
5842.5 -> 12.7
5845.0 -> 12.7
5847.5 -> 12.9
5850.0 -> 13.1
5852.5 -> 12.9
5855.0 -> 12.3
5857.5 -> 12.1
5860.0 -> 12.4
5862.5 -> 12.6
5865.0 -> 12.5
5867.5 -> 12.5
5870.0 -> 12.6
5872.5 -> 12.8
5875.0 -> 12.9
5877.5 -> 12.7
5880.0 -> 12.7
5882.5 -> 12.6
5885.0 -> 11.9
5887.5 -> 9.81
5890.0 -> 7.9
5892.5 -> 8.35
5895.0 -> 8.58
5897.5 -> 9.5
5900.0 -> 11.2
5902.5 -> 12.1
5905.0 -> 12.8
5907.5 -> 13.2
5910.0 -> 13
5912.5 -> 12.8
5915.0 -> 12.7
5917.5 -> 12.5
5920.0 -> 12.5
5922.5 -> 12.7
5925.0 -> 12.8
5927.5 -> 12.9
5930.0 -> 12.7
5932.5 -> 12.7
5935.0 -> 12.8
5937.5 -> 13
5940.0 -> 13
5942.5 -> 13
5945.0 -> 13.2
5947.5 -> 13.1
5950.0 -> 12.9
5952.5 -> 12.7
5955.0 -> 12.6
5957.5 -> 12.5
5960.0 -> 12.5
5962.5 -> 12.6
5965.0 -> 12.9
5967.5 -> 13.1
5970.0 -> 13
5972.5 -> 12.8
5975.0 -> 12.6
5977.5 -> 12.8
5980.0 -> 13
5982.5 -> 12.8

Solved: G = 339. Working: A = 12.8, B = 13.1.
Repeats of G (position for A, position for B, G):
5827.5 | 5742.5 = 328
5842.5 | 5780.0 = 304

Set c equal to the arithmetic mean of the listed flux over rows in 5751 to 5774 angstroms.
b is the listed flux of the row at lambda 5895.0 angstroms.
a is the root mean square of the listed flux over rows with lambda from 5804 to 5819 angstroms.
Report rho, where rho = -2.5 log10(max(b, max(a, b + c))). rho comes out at -3.33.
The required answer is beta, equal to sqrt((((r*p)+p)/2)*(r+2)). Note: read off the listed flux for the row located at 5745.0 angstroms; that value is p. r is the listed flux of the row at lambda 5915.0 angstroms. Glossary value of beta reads 36.5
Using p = 13.2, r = 12.7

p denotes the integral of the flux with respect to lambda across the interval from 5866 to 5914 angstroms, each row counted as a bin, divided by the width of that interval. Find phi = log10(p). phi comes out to 1.06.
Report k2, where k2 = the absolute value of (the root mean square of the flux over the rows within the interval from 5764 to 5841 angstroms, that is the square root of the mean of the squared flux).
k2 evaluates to 12.9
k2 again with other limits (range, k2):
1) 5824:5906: 12.2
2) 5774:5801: 12.5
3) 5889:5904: 9.7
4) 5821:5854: 13.1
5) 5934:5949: 13.0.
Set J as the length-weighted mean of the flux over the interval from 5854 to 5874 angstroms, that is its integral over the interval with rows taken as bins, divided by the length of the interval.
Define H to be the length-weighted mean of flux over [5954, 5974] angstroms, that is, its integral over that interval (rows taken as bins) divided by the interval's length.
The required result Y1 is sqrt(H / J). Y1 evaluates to 1.01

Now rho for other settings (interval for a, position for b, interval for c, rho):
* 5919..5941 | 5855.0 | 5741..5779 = -3.51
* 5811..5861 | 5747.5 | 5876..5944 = -3.52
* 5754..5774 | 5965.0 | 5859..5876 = -3.52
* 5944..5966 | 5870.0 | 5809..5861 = -3.52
